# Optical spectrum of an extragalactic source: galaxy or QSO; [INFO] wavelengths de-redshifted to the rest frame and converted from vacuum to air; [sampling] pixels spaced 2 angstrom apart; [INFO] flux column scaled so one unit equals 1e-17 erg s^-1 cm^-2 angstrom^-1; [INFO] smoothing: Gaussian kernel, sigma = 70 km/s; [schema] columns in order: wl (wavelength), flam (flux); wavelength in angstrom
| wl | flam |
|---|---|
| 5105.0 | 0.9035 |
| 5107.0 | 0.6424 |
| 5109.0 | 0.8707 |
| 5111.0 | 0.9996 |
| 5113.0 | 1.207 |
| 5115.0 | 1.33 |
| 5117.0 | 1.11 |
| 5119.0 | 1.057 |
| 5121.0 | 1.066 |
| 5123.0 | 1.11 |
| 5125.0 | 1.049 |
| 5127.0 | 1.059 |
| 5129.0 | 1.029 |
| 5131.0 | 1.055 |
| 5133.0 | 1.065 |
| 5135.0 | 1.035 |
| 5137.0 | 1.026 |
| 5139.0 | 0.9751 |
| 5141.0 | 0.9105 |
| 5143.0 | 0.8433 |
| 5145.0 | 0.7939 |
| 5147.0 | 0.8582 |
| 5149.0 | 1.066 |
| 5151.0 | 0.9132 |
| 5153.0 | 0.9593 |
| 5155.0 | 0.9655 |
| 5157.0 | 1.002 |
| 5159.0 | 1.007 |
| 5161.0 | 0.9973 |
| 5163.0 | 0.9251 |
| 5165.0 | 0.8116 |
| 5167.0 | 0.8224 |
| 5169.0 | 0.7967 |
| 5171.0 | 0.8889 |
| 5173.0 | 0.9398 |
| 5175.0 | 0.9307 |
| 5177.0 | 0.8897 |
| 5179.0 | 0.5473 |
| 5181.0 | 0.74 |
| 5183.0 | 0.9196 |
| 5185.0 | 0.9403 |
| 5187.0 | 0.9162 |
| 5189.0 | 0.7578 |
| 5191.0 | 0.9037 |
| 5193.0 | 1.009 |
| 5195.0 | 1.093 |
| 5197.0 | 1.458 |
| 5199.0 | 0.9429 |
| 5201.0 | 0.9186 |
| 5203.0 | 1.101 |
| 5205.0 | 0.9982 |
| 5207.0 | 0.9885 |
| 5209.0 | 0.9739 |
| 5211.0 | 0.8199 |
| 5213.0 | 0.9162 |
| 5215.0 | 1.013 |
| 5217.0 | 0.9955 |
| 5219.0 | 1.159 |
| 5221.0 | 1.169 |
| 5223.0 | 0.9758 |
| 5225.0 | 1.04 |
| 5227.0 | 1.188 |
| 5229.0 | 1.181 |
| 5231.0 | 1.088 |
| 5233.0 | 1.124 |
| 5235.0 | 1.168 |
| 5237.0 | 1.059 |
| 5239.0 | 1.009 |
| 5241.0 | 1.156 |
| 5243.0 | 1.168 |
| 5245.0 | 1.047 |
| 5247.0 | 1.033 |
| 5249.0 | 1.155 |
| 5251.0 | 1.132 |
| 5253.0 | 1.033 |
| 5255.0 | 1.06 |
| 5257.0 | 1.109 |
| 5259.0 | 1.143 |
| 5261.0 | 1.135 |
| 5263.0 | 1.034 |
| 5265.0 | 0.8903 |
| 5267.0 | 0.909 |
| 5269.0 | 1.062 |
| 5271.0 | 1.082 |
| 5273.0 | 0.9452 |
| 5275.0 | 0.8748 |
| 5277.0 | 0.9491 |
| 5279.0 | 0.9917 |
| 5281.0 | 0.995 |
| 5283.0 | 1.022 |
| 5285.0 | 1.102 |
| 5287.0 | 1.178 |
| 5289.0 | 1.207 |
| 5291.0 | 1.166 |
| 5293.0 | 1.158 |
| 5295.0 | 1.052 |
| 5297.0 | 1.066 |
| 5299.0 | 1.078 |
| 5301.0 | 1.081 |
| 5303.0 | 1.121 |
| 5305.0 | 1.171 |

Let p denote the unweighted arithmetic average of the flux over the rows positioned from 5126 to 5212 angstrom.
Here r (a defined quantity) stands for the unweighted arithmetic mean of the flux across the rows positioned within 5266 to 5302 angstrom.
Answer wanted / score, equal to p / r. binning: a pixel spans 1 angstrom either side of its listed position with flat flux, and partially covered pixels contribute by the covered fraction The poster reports 0.90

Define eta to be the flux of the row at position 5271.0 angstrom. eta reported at 1.082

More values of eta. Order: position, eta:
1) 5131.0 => 1.055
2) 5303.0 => 1.121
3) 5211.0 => 0.8199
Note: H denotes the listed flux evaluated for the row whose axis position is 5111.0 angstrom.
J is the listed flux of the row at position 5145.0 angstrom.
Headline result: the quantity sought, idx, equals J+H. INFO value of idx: 1.79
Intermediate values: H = 0.9996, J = 0.7939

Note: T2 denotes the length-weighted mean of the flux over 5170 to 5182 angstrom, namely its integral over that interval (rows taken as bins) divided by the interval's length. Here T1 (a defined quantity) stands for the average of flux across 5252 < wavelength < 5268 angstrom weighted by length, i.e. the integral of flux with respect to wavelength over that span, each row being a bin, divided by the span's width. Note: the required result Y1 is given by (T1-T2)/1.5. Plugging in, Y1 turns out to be 0.14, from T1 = 1.04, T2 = 0.82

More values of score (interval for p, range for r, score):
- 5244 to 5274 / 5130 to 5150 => 1.09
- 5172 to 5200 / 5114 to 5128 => 0.83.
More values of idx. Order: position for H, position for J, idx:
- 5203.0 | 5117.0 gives 2.21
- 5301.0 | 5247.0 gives 2.11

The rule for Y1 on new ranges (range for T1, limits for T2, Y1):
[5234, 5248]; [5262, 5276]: 0.08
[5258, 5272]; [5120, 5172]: 0.05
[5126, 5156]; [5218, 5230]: -0.10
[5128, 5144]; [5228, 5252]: -0.08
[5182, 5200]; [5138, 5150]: 0.06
